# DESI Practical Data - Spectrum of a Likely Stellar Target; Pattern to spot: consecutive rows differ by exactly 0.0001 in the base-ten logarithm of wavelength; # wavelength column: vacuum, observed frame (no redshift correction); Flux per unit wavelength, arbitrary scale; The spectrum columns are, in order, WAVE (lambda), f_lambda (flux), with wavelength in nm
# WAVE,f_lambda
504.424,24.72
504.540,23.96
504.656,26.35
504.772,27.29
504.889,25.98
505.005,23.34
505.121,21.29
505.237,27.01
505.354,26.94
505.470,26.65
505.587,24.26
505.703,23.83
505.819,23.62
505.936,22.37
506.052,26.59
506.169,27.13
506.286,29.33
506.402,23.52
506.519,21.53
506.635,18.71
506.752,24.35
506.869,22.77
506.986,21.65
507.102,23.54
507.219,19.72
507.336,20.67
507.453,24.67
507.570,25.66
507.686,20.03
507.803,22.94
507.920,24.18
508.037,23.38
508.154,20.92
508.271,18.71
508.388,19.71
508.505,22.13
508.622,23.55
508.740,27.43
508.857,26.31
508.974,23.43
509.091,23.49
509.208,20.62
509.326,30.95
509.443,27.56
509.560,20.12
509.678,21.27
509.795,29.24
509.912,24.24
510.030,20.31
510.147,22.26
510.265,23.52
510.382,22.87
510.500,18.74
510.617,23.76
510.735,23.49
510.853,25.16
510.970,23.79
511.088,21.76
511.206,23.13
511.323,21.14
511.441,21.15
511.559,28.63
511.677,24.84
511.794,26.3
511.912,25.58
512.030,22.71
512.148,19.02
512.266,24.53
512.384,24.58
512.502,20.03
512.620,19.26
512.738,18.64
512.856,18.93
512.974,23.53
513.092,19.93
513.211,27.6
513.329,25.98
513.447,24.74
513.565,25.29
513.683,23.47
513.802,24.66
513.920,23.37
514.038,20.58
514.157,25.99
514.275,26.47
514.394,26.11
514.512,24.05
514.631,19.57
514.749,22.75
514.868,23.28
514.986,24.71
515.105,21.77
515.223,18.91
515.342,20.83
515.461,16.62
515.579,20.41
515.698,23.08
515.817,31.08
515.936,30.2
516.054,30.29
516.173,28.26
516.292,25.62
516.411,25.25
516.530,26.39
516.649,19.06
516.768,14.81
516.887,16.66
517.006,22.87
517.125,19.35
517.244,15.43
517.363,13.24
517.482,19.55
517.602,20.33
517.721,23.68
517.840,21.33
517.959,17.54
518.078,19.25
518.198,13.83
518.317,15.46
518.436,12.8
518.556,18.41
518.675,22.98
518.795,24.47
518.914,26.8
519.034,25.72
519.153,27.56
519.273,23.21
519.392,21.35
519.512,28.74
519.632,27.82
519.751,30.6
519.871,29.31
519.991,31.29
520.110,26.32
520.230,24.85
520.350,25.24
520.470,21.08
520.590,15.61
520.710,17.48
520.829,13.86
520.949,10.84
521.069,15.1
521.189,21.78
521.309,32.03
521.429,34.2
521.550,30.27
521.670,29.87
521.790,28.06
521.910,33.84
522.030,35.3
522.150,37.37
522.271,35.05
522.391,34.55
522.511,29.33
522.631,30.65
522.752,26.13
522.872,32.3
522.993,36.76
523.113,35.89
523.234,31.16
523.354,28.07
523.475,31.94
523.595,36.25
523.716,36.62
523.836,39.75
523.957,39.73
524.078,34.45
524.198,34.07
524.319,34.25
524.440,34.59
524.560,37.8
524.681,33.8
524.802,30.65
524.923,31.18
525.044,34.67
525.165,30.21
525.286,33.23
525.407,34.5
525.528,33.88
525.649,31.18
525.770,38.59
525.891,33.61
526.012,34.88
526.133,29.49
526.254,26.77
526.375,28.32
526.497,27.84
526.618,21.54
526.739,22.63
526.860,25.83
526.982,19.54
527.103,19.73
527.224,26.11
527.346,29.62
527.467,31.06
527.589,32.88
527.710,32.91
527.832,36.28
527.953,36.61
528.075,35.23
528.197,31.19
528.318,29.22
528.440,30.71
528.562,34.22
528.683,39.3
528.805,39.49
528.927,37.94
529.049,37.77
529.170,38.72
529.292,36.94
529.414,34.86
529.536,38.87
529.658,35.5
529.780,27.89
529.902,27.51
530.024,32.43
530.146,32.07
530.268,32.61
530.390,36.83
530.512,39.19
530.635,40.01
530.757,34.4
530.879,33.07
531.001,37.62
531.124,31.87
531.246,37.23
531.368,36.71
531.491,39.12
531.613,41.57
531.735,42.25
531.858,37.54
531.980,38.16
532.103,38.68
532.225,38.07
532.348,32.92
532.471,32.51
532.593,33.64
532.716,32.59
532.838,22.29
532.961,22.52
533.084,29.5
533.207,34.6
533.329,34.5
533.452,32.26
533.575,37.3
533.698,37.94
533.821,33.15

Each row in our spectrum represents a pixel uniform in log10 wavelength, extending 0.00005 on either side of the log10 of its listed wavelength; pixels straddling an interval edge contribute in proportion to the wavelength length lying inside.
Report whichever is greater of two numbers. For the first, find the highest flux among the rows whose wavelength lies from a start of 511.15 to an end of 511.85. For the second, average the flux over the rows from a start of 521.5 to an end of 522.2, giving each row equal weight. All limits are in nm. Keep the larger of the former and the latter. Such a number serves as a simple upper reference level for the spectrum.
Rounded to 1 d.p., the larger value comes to 32.5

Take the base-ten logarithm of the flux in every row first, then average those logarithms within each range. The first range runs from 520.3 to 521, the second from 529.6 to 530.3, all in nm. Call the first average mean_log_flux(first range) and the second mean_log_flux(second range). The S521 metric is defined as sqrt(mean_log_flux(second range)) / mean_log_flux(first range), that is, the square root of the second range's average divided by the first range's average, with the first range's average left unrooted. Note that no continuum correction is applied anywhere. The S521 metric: 1.00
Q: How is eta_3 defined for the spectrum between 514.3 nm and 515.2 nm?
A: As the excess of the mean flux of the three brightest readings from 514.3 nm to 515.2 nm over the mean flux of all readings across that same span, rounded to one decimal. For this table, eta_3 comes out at 1.8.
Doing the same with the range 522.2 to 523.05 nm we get 3.3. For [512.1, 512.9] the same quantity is 2.3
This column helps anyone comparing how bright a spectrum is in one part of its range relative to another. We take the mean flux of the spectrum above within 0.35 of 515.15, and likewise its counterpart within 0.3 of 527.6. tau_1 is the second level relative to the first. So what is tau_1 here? 1.55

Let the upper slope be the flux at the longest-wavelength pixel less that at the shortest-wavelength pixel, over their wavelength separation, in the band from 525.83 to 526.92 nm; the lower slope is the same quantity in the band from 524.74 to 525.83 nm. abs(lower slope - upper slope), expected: 16.2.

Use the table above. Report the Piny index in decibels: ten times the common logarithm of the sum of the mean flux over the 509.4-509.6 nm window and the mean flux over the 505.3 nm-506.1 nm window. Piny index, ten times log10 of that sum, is 16.9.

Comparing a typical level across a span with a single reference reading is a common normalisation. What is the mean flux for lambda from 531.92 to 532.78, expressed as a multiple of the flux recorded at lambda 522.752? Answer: 1.35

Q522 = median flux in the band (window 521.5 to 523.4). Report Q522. 32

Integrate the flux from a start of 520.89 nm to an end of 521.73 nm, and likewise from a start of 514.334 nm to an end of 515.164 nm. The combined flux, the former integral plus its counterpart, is 40.1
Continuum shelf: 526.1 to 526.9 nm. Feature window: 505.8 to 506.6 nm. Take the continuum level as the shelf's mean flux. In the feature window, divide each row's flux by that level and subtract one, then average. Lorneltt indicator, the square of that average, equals 0.002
